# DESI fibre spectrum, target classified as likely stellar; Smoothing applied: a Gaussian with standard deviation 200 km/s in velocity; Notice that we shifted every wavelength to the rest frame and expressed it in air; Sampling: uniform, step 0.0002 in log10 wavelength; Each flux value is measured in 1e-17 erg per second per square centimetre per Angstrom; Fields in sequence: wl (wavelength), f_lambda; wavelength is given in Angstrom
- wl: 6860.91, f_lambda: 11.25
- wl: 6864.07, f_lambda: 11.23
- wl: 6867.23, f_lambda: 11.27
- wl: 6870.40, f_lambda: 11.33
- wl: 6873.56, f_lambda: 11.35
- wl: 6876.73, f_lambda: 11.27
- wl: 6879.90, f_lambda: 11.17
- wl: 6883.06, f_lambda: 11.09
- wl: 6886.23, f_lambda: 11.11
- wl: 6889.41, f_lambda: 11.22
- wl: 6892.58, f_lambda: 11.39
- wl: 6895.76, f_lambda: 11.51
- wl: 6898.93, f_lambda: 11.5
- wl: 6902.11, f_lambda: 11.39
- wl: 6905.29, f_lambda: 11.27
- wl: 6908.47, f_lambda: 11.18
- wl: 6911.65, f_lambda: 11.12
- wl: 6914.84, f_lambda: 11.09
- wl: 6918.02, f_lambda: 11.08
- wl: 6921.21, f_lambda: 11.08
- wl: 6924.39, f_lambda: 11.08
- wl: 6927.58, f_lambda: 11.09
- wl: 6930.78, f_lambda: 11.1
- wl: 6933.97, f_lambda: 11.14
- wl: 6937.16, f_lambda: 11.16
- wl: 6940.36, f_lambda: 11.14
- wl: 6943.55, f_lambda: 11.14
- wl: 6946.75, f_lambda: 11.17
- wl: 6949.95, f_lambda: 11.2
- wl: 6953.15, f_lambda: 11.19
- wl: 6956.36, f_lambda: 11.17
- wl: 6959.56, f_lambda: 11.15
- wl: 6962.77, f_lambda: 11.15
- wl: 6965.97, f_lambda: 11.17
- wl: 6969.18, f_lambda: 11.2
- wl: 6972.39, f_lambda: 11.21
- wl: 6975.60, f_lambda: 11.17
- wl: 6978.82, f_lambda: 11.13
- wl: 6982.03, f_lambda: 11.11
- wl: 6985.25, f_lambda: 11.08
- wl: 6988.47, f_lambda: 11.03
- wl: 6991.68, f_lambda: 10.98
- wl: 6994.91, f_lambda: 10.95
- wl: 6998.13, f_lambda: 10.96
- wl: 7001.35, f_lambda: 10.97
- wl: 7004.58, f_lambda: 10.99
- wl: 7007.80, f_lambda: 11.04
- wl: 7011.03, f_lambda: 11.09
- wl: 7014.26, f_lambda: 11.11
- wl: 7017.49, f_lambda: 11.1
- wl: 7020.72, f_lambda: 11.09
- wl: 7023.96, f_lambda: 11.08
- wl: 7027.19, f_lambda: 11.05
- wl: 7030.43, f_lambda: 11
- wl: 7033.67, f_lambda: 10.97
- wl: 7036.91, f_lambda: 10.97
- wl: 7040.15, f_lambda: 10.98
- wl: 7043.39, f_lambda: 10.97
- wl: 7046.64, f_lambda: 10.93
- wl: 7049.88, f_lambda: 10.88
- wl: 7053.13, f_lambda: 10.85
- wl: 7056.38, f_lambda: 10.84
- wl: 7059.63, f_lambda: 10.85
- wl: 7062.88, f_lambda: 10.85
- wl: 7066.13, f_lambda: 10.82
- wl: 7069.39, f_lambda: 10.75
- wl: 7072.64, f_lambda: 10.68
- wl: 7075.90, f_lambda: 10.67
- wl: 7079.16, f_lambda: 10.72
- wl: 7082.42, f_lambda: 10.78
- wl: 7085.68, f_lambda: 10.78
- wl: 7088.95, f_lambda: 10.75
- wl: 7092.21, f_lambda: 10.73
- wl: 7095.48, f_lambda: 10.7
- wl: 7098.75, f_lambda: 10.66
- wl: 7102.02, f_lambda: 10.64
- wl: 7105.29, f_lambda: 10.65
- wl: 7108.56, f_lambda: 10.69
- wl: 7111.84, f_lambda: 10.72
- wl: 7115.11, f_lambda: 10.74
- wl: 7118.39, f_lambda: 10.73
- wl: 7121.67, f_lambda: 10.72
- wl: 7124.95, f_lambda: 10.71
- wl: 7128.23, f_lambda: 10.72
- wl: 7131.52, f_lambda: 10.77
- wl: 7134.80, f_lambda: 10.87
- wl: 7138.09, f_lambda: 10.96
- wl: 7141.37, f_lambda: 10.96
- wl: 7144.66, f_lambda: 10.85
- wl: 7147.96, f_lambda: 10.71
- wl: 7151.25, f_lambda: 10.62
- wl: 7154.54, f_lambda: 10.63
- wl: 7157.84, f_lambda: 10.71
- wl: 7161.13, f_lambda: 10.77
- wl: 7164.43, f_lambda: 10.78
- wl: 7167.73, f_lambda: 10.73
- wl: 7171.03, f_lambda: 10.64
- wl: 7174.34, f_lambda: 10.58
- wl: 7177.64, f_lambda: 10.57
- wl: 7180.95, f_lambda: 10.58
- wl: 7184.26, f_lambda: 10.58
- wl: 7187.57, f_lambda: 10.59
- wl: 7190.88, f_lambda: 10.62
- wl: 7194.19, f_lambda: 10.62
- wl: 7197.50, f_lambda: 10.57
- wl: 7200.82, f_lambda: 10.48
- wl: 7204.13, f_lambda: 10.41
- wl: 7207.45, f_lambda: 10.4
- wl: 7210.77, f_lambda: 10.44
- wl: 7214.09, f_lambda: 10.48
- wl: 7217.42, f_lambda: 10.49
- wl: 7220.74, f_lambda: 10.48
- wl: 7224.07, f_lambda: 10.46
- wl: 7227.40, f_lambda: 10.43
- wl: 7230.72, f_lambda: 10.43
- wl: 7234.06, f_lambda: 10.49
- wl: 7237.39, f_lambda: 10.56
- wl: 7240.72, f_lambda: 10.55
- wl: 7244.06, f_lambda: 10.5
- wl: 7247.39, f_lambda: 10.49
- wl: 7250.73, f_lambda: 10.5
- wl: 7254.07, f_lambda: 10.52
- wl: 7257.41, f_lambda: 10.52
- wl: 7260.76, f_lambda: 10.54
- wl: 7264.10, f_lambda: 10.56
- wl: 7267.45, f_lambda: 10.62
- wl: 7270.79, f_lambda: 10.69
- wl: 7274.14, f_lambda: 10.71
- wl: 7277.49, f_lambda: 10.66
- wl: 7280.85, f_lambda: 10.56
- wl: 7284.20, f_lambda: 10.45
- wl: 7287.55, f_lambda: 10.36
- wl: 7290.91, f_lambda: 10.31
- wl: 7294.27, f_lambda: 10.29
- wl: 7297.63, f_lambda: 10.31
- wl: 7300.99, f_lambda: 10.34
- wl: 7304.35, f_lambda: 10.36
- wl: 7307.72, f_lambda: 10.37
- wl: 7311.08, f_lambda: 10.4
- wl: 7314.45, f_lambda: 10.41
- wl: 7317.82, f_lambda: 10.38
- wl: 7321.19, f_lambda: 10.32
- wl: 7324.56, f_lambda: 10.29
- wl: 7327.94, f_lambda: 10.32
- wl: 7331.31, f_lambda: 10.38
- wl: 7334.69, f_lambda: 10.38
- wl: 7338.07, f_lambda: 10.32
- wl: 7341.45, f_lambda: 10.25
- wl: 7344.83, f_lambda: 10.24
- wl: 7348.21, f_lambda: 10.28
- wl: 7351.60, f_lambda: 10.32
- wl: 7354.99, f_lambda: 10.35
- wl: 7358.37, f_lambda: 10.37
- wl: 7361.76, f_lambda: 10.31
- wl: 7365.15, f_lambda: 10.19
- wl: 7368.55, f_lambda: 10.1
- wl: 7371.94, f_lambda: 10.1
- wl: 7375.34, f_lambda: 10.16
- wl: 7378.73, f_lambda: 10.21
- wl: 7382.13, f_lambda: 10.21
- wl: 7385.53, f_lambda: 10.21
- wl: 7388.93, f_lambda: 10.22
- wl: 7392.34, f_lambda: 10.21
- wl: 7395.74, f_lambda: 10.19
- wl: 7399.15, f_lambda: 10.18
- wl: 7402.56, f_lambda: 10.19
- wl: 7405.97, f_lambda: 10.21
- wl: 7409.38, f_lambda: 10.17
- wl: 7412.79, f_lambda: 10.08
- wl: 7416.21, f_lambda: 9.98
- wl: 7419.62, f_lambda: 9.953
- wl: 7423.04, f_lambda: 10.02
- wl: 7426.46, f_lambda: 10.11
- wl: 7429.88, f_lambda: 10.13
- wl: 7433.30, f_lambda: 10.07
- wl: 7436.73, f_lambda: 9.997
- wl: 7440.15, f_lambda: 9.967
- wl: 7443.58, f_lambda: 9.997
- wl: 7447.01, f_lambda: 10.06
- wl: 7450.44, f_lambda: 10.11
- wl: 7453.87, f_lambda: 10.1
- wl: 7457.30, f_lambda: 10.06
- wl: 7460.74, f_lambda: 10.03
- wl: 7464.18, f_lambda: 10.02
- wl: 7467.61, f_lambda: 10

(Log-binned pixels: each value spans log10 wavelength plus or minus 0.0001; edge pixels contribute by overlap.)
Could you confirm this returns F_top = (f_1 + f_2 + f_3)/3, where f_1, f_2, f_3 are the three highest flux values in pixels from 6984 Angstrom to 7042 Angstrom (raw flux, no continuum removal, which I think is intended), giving 11.1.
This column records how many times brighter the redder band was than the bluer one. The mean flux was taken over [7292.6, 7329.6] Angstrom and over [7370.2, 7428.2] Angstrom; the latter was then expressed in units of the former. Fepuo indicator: 0.98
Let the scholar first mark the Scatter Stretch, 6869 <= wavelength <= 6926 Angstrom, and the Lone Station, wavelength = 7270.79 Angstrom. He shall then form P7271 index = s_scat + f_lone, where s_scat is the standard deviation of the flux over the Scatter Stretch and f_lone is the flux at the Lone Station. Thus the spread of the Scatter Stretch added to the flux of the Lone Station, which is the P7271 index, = 10.8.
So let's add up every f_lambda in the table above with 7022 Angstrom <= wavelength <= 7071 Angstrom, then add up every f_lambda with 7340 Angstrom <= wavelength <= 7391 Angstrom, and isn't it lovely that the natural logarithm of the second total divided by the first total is -0.065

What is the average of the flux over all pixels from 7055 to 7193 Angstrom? 10.7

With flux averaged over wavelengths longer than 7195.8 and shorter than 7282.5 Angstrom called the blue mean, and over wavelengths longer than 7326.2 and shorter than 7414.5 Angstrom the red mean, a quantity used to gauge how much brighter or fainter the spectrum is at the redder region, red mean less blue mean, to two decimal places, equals -0.28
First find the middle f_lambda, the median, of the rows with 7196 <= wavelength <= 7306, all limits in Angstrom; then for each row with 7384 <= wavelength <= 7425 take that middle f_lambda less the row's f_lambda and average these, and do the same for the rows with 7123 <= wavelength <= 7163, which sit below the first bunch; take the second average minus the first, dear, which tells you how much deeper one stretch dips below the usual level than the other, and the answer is -0.64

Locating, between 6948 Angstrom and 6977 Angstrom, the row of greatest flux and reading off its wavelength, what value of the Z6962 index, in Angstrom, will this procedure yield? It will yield 6972.39 Angstrom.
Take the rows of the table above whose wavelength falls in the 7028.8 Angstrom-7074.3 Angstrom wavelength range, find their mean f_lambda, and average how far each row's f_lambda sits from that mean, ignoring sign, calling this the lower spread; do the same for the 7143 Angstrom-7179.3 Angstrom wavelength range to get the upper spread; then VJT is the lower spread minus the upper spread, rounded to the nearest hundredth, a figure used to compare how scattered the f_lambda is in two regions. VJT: 0.00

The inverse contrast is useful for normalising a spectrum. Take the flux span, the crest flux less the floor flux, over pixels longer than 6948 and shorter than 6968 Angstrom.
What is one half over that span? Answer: 10.0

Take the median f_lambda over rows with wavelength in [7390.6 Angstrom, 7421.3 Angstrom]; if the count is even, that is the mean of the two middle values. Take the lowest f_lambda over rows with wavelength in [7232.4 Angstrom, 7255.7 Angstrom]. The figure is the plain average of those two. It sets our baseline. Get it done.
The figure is 10.3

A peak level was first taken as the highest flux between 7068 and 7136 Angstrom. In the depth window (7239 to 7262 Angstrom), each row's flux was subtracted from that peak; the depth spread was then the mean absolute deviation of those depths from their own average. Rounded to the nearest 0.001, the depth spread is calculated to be 0.018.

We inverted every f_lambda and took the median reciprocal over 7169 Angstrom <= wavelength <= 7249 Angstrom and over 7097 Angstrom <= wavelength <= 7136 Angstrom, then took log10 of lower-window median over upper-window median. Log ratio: -0.0092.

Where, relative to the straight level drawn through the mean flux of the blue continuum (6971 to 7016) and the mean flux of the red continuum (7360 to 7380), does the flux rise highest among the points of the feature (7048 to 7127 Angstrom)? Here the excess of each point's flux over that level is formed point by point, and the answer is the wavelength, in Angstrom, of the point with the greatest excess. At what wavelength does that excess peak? 7115.11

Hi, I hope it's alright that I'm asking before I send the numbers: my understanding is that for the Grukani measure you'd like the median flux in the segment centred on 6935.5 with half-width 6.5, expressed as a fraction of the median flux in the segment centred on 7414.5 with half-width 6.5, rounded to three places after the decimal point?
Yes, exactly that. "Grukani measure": 1.111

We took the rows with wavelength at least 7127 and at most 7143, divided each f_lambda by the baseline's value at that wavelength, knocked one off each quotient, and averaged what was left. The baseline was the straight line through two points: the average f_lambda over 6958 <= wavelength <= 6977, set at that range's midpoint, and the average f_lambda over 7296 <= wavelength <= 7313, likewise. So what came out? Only 0.008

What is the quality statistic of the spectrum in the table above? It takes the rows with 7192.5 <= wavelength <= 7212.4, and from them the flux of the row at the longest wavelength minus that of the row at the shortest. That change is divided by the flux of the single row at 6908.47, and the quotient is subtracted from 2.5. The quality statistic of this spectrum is 2.516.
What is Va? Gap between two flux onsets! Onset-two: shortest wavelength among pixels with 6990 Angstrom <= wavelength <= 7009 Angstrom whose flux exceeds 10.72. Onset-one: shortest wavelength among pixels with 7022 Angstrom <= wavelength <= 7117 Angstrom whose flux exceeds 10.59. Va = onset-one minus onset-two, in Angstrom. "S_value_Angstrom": 32.3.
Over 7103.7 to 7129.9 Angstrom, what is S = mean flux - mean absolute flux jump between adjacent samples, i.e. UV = 10.7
